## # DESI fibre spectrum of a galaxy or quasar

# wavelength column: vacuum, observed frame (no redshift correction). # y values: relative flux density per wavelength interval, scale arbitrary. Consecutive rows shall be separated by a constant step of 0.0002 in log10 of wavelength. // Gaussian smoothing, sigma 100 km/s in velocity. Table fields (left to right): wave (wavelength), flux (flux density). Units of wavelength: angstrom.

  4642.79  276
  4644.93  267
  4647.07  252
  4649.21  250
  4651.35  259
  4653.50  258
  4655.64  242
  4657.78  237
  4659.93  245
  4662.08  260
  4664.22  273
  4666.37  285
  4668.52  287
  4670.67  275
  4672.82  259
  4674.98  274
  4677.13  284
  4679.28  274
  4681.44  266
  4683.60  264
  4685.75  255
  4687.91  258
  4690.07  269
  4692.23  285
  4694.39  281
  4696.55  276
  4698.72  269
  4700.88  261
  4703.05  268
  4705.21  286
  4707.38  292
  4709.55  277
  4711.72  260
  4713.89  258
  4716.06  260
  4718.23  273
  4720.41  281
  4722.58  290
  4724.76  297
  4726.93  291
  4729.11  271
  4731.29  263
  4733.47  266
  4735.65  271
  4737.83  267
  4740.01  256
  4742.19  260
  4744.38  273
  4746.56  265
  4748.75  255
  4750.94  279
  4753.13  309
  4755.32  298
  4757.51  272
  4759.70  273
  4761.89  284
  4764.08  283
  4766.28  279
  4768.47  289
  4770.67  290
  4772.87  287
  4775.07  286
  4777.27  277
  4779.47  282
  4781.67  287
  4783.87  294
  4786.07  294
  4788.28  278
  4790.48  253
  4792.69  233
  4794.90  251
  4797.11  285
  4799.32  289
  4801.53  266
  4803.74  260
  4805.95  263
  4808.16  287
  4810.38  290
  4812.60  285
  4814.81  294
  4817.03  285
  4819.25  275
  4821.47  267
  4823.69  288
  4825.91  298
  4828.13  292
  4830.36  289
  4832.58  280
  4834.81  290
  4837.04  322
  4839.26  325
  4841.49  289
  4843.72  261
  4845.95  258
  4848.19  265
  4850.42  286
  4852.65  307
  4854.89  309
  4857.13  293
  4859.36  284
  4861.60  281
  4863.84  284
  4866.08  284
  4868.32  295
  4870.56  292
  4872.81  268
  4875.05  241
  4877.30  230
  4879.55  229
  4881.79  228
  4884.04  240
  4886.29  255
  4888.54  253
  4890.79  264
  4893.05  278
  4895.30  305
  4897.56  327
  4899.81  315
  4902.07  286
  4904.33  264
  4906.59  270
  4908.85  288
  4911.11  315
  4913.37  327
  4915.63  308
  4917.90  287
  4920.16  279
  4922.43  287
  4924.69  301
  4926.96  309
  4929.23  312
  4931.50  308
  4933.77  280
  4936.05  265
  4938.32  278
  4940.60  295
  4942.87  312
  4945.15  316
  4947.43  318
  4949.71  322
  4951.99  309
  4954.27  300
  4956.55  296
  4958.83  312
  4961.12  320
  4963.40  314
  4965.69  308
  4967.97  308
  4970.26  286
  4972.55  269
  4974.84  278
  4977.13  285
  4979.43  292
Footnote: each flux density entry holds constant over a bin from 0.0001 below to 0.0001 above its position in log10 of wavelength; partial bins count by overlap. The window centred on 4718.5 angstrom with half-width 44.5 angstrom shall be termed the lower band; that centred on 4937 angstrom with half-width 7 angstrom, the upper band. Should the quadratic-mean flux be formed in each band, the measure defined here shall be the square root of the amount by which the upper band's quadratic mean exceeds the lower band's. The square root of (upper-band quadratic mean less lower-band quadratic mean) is 4.1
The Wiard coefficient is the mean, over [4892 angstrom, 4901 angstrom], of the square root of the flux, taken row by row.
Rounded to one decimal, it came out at 17.5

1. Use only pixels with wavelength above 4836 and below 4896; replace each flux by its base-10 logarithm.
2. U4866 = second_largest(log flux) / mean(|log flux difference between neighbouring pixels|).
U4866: 133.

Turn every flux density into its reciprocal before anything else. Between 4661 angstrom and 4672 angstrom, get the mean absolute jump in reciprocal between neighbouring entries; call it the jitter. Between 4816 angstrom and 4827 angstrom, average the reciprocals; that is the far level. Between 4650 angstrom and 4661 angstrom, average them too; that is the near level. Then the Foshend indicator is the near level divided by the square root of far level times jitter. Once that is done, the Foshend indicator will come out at 6.0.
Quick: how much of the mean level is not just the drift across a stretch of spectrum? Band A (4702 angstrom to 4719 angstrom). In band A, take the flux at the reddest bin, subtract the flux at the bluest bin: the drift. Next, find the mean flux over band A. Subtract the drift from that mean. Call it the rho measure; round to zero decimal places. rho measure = 267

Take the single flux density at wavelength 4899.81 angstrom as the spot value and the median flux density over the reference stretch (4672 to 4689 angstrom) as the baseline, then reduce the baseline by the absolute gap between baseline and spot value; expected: 215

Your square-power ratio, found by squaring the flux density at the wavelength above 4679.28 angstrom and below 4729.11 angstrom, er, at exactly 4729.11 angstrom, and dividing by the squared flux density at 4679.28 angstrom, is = 1.0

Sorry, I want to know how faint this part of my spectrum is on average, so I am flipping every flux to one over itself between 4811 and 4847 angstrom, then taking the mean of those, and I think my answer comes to 0.0035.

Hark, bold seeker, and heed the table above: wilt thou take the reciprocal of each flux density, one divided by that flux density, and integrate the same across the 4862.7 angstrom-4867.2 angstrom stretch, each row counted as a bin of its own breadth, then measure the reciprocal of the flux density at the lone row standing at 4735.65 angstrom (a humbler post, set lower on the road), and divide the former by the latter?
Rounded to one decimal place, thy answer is 4.3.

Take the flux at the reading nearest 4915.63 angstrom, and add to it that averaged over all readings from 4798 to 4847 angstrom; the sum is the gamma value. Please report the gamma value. 592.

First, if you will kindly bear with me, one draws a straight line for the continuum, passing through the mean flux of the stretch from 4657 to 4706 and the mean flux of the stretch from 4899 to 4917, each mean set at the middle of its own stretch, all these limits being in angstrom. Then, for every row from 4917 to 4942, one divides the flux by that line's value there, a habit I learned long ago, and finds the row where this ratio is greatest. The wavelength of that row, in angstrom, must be 4929.23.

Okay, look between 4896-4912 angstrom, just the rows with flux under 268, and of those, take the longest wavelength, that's 4904.33 angstrom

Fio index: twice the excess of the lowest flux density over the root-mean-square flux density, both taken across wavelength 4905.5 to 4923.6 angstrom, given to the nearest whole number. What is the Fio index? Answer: -51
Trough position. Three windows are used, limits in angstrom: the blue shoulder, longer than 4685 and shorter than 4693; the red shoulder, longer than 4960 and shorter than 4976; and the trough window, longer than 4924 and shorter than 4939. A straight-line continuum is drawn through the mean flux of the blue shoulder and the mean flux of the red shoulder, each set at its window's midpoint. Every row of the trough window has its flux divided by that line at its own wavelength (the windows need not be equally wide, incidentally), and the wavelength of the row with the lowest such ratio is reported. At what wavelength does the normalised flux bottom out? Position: 4936.05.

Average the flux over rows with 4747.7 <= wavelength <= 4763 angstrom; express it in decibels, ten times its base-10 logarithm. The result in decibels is 24.5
